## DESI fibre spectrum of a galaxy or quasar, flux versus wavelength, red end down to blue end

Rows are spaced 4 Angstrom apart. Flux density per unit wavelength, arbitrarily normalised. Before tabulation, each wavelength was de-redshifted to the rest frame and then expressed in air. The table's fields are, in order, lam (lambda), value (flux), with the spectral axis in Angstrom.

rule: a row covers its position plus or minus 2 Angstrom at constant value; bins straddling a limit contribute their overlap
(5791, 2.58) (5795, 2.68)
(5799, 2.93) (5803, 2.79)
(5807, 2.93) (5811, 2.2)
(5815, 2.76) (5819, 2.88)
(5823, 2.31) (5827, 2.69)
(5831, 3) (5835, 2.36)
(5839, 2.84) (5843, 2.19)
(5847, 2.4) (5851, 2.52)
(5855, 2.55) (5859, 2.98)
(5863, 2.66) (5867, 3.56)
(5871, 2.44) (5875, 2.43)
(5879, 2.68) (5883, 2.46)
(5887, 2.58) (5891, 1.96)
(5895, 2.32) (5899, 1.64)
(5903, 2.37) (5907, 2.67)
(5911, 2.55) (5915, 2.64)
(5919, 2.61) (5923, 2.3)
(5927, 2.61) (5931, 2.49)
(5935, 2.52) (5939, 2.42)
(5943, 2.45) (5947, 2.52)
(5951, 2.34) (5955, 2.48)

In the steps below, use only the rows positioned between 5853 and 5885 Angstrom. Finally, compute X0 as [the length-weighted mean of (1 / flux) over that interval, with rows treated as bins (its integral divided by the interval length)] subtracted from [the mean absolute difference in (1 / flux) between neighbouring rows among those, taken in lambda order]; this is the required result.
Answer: -0.317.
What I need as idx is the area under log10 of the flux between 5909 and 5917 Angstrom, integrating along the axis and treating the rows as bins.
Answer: 3.3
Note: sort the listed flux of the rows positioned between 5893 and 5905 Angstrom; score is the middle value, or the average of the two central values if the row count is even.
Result 2.32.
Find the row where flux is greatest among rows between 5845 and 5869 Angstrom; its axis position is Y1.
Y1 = 5867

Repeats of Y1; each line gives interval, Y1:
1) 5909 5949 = 5915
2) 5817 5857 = 5831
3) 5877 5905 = 5879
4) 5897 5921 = 5907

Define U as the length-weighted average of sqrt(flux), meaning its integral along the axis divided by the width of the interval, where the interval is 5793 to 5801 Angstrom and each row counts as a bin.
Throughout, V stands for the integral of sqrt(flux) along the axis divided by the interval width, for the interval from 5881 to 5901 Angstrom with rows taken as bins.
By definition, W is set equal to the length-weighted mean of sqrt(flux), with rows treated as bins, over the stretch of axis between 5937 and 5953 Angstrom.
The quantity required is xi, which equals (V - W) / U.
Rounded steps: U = 1.67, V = 1.48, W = 1.56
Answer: -0.05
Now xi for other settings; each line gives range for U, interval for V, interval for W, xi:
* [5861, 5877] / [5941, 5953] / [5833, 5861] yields -0.02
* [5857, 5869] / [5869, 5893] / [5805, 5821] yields -0.05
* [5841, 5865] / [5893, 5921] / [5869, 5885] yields -0.02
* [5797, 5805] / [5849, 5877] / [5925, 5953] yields 0.04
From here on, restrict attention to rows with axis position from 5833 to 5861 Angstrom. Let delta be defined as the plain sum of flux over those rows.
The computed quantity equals 18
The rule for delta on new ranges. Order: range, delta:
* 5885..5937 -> 31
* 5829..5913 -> 53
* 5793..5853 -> 39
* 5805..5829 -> 16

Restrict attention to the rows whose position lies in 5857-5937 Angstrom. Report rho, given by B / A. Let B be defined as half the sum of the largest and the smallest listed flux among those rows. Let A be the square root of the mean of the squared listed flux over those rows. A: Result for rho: 1.02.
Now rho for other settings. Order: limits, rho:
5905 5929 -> 0.97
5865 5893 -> 1.05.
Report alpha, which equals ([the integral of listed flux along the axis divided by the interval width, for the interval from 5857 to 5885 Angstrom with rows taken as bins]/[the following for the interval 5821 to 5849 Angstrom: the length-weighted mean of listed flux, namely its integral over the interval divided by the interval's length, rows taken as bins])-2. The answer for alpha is -0.92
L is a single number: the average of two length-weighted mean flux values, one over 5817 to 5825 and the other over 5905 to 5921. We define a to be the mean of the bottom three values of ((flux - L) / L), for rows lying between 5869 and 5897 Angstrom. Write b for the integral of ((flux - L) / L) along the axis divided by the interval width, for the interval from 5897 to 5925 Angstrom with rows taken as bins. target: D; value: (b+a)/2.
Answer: -0.111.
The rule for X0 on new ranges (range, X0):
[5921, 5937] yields -0.379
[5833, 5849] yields -0.340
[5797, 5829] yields -0.319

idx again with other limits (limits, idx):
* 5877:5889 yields 4.9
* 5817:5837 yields 8.4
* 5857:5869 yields 5.8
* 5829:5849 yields 8.1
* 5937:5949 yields 4.7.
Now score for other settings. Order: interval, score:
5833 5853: 2.40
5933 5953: 2.45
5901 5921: 2.61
